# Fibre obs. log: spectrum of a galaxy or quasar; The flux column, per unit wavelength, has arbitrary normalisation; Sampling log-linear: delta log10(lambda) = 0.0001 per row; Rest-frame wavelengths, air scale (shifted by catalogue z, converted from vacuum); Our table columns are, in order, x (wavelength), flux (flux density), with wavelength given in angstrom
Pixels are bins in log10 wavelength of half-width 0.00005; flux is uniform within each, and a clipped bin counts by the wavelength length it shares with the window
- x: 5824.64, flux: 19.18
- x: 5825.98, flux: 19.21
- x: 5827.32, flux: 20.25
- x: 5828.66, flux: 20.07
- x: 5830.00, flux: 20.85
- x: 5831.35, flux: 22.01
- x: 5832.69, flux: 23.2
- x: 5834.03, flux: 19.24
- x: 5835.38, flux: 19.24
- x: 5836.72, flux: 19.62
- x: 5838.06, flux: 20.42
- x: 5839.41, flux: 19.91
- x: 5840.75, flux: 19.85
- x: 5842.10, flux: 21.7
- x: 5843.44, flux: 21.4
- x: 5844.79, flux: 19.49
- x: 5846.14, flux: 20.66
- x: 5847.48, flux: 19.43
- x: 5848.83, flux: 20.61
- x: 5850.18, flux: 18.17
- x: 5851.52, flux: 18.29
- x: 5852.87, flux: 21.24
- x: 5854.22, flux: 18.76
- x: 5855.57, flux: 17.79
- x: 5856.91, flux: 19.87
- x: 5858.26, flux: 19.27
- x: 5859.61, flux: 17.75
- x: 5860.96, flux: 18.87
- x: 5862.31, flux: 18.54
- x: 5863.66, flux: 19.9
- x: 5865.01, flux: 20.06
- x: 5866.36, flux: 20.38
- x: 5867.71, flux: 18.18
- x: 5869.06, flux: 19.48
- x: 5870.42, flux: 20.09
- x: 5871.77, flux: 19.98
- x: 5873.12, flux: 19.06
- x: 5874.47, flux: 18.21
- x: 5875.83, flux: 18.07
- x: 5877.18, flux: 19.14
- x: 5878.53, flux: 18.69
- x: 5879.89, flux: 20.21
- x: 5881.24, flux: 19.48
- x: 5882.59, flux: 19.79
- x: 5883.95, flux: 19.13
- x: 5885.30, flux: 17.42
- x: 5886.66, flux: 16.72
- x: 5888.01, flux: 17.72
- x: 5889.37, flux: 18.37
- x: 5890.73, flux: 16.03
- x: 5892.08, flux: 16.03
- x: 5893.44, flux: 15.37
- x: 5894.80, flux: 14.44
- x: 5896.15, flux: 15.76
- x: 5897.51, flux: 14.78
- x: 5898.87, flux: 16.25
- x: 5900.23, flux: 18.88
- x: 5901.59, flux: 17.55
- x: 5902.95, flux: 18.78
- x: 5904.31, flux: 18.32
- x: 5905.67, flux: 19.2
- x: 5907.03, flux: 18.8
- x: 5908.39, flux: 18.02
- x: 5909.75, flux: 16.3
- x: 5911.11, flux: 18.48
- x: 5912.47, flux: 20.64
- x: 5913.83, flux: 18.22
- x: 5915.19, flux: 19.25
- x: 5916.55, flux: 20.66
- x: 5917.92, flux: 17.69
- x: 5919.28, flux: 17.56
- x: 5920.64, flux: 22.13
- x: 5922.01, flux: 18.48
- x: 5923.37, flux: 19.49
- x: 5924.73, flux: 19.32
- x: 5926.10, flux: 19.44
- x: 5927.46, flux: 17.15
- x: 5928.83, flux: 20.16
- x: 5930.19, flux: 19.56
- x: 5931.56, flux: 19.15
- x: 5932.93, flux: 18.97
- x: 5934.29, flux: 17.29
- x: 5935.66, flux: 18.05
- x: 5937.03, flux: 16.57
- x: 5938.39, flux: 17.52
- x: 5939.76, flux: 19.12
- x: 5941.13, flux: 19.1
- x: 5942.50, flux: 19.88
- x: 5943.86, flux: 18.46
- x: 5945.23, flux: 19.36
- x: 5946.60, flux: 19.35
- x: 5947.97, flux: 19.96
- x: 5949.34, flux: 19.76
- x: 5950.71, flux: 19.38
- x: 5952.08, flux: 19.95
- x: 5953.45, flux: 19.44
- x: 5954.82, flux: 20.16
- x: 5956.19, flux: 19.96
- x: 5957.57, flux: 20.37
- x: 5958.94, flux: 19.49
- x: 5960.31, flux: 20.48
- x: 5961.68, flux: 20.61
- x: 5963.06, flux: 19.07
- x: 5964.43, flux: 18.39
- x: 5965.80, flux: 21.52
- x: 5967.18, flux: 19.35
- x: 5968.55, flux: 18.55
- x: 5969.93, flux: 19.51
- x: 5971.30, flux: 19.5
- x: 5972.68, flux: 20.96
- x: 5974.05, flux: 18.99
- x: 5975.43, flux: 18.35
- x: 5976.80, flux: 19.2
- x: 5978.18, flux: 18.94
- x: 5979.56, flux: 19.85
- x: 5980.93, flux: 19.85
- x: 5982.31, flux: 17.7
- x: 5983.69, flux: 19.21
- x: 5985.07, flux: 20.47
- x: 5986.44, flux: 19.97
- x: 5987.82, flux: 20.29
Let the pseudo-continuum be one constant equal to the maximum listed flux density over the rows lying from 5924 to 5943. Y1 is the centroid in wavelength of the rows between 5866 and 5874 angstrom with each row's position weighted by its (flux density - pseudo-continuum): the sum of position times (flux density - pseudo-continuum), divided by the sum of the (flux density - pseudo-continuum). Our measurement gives 5869.8 angstrom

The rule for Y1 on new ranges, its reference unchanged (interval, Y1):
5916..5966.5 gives 5935.4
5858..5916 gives 5891.1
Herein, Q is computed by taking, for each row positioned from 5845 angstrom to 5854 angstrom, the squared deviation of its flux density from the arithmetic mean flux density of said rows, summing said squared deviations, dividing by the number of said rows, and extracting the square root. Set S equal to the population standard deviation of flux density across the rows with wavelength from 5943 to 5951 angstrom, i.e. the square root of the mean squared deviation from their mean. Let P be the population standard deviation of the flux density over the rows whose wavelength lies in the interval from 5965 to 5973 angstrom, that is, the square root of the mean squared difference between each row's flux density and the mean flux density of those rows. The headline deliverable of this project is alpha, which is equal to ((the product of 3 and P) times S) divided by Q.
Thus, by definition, 1.2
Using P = 1.02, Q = 1.19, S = 0.5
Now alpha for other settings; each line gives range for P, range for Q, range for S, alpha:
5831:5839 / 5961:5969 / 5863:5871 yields 2.9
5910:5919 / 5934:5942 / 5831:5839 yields 5.5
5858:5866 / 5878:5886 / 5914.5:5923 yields 4.3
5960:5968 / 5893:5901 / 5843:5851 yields 2.3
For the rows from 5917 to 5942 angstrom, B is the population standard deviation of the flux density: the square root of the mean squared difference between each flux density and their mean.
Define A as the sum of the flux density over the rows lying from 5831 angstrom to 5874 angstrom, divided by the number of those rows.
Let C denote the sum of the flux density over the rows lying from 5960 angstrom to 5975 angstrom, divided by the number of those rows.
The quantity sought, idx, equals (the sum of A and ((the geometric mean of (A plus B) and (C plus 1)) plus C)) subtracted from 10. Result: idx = -50.4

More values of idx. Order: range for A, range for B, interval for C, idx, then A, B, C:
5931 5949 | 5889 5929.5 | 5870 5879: -48.0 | 18.7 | 1.80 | 19.0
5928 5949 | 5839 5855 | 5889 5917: -45.7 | 18.8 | 1.14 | 17.6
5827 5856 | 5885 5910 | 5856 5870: -50.2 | 20.1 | 1.43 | 19.2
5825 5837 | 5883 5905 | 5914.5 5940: -50.0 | 20.4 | 1.46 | 18.8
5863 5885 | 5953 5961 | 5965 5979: -49.0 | 19.4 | 0.40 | 19.5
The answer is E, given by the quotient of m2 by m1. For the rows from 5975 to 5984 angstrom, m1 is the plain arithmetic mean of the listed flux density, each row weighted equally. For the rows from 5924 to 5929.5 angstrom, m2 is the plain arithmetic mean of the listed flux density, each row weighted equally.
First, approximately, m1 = 19.0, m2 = 19.0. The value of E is 1.00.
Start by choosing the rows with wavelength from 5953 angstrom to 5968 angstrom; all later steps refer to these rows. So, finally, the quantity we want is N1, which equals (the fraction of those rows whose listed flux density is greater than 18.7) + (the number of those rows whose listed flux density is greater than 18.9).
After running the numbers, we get 10.9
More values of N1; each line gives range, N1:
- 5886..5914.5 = 2.2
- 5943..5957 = 9.9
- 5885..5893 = 0.0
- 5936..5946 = 4.6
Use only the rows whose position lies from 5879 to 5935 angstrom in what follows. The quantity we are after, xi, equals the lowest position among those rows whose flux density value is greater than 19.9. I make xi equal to 5879.89 angstrom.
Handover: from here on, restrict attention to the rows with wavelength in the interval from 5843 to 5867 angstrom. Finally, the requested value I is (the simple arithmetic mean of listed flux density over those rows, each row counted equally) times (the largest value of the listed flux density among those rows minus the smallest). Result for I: 71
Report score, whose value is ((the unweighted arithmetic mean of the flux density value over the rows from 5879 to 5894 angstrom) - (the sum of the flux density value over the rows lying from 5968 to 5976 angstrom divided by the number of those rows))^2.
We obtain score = 2.2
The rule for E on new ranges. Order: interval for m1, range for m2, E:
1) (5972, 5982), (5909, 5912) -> 0.89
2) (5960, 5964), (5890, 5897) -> 0.77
